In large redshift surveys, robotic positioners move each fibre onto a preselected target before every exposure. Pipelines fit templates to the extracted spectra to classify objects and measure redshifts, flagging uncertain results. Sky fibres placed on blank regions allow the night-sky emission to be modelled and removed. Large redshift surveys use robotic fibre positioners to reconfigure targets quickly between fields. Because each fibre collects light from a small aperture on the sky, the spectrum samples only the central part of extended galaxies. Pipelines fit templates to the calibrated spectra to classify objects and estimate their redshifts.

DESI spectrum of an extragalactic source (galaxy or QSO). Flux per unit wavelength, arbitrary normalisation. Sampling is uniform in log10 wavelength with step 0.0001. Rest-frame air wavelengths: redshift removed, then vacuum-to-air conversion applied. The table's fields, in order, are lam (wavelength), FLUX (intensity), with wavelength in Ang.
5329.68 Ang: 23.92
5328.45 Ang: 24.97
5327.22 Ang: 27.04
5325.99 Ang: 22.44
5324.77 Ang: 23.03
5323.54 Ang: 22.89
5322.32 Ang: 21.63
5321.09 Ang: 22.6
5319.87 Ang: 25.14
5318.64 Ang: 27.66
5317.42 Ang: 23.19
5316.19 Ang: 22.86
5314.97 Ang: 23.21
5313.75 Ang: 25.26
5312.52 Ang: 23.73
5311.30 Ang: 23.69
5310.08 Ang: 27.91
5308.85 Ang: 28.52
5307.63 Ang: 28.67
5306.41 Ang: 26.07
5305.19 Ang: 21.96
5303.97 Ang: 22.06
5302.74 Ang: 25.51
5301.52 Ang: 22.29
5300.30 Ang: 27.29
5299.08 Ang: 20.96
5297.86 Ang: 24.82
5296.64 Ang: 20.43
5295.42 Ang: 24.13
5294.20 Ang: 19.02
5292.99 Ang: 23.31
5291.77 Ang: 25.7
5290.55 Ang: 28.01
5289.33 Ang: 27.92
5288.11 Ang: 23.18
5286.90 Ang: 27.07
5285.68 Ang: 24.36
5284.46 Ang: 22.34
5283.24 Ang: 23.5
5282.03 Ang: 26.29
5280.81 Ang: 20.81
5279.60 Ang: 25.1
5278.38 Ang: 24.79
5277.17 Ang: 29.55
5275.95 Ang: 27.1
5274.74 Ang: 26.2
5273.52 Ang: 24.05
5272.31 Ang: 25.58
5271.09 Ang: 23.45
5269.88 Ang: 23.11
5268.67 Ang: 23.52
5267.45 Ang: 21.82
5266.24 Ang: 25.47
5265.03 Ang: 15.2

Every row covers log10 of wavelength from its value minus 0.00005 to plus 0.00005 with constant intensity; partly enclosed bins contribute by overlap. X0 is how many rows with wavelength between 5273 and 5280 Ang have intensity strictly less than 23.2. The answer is 0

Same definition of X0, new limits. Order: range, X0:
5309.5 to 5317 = 1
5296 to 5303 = 3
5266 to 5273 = 2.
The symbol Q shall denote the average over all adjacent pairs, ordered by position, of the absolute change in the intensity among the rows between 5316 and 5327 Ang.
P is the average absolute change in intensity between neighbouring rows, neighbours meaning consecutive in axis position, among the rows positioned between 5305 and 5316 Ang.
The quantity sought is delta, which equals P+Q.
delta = 3.52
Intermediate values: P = 1.9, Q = 1.6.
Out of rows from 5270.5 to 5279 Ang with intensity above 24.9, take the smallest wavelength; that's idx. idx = 5272.31 Ang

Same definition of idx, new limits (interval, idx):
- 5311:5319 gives 5313.75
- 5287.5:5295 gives 5289.33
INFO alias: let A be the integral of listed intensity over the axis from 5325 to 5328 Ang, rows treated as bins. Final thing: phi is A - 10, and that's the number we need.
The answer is 64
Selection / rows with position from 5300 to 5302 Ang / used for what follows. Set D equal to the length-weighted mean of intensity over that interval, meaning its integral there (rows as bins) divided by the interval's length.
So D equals 25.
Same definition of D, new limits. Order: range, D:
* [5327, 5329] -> 26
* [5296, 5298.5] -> 23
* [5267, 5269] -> 23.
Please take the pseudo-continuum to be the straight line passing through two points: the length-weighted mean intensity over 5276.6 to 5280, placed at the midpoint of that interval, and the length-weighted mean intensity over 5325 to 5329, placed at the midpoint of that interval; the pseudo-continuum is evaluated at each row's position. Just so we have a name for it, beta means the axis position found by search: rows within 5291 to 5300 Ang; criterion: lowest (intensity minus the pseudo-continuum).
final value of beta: 5294.20 Ang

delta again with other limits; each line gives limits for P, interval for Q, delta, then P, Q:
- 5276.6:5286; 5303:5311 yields 4.49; 3.0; 1.5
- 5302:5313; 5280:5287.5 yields 4.74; 1.9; 2.8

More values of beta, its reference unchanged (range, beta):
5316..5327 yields 5322.32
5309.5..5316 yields 5314.97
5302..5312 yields 5305.19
